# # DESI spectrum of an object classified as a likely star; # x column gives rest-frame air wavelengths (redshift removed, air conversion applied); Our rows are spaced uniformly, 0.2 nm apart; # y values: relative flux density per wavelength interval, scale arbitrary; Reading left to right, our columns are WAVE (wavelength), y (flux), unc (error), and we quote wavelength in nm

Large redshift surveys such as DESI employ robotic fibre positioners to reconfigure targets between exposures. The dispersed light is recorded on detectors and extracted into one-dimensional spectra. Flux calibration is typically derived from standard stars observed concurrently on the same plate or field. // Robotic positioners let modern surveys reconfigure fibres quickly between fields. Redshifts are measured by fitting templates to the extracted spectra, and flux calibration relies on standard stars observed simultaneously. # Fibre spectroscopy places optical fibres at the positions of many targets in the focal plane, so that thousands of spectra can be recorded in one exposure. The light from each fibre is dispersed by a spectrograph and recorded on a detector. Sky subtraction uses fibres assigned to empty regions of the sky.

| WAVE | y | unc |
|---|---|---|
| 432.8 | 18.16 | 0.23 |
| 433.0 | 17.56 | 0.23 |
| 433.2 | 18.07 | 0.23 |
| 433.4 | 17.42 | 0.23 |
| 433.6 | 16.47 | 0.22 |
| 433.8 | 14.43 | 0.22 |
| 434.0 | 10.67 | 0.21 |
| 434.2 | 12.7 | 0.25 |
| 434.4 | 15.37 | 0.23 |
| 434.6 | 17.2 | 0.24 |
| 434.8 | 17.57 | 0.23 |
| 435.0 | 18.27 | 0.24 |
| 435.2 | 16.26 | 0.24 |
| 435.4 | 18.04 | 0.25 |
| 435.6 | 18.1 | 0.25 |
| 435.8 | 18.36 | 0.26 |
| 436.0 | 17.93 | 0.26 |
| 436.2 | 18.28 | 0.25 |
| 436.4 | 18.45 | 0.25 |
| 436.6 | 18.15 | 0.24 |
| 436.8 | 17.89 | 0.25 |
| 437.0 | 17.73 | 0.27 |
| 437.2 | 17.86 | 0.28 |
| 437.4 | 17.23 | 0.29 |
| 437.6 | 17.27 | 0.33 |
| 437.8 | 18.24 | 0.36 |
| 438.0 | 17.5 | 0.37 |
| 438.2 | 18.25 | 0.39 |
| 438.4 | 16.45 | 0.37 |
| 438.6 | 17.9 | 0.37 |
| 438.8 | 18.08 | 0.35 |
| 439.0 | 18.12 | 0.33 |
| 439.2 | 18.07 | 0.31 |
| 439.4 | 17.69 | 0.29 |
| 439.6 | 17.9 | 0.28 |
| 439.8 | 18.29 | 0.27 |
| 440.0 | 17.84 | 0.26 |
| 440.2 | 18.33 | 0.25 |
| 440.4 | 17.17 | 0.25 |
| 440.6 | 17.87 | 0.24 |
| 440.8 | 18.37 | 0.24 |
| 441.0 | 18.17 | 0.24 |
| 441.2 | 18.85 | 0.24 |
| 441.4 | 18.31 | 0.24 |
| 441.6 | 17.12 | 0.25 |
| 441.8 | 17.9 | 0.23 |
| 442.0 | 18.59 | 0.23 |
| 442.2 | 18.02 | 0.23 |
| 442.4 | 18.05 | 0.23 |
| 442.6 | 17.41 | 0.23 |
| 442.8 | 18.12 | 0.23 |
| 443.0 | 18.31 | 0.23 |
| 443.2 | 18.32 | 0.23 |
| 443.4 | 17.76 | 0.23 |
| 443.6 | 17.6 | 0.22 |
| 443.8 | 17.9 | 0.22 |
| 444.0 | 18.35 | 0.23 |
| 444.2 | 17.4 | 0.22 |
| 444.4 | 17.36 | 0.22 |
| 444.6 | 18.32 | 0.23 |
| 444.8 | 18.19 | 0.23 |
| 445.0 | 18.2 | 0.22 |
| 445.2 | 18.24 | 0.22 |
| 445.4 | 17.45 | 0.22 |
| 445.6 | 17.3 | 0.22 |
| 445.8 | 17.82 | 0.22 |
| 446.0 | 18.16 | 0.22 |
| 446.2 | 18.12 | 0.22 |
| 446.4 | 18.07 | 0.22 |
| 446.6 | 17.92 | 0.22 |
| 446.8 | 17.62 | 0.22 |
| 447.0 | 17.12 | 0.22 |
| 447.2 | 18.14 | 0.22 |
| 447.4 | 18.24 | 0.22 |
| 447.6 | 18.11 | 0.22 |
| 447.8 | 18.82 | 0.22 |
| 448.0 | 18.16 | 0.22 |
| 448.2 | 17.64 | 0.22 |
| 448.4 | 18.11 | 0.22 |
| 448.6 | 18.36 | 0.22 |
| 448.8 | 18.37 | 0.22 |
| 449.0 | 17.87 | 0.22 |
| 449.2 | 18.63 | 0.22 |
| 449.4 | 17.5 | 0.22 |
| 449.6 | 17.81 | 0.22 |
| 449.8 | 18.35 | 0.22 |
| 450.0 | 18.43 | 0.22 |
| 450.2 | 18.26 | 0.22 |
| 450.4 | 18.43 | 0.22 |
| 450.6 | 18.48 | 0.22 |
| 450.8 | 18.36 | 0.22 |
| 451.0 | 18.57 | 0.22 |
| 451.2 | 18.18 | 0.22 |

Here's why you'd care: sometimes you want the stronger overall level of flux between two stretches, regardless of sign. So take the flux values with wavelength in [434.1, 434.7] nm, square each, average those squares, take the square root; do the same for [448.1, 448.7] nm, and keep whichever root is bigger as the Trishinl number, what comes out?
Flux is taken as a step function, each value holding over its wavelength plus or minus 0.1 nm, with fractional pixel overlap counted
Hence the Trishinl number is 18.0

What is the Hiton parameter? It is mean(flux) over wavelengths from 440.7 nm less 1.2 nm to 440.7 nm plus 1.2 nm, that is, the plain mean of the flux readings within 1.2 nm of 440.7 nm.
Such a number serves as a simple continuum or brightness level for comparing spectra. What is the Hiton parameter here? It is 18.0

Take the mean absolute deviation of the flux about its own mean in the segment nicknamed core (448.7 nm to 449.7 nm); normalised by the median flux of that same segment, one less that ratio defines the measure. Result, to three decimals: 0.979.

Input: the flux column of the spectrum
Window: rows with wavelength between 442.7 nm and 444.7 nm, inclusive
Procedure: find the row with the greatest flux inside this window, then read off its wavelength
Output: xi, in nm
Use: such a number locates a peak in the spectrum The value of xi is 444.0 nm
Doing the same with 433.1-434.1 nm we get 433.2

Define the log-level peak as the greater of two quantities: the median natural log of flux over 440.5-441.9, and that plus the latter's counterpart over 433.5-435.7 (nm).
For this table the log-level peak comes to 5.70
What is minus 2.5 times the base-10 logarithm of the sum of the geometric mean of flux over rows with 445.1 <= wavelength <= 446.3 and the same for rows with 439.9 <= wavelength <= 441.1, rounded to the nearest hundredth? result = -3.88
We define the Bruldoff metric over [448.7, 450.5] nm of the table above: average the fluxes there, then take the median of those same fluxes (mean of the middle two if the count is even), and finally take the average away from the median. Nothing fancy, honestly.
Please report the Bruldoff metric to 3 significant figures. 0.167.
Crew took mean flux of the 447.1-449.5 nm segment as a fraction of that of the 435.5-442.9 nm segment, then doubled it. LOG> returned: 2.02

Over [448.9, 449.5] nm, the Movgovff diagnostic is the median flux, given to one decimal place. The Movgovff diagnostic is 17.9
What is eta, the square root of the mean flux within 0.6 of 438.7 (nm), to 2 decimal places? 4.22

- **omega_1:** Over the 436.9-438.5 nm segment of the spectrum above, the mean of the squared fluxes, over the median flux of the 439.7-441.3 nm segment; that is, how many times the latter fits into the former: 16.9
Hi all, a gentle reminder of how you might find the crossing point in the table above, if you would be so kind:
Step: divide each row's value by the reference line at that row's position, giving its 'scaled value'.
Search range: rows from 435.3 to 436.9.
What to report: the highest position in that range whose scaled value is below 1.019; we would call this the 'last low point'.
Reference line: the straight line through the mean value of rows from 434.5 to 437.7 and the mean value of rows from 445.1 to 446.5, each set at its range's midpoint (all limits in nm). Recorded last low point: 436.8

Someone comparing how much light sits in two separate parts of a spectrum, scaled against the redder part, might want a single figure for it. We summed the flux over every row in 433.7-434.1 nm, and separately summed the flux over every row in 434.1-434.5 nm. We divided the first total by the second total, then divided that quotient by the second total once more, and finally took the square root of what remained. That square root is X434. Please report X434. 0.178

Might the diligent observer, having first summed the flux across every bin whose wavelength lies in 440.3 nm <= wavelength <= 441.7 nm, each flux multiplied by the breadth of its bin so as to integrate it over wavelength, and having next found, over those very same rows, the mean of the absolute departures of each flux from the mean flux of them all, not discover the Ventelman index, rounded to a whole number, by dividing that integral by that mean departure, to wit 49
